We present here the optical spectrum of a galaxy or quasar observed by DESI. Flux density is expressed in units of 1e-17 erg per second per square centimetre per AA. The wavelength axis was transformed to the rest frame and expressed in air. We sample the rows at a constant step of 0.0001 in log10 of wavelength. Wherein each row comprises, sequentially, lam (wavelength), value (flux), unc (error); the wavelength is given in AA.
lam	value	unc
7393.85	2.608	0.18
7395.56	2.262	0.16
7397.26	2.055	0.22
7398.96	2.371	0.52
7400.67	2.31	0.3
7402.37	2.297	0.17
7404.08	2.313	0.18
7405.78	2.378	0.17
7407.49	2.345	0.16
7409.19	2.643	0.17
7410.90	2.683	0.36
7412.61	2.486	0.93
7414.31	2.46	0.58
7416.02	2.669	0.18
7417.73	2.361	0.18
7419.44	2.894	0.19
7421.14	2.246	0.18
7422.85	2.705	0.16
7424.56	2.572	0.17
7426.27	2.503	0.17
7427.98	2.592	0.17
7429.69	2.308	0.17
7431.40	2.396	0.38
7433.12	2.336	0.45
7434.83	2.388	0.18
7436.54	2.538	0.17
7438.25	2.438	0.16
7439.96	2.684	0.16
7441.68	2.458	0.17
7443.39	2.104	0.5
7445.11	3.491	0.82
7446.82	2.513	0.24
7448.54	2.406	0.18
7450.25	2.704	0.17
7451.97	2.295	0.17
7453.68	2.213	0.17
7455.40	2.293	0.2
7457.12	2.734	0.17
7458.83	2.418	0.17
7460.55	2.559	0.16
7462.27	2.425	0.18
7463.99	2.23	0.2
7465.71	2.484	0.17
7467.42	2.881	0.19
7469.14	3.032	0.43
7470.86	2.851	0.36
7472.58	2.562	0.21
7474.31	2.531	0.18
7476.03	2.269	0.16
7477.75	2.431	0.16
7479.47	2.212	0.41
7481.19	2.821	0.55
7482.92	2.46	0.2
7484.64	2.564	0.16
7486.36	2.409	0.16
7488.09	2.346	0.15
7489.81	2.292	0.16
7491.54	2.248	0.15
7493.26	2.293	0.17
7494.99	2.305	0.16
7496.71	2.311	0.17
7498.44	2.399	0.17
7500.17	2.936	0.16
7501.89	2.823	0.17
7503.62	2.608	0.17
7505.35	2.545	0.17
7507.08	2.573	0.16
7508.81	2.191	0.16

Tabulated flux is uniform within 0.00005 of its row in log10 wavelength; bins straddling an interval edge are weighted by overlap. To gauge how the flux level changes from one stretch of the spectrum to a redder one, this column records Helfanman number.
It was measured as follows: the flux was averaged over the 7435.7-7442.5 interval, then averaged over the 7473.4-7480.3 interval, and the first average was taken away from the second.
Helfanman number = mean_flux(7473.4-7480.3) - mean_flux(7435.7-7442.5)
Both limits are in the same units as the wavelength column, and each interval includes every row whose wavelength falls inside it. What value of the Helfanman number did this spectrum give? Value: -0.17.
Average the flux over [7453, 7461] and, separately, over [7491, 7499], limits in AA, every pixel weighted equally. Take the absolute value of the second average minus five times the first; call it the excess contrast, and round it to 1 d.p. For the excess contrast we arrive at 9.9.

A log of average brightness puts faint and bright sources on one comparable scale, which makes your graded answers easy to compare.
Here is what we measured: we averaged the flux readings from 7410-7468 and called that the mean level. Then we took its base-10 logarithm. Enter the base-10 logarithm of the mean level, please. 0.400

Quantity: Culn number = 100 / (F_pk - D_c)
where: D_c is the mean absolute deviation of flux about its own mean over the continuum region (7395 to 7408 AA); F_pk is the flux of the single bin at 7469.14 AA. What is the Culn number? 33.7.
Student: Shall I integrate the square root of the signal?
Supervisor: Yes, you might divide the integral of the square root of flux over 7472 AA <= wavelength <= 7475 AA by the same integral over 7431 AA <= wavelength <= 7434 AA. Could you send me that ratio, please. 1.0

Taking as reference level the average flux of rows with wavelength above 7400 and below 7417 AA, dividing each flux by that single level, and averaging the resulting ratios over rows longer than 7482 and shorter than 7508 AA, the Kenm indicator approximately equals 1.006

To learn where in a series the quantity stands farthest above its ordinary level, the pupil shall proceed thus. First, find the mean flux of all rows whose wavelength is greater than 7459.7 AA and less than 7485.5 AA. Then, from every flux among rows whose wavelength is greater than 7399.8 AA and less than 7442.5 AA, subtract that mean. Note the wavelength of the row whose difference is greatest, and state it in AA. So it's 7419.44 AA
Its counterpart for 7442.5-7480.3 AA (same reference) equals 7445.11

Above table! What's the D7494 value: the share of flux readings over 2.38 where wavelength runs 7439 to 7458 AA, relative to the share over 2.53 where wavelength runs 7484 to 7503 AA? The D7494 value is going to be 2.33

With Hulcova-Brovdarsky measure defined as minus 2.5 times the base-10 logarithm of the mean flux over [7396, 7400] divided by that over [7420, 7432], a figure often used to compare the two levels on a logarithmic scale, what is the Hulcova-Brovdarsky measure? 0.12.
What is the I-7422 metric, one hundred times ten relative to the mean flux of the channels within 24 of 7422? 400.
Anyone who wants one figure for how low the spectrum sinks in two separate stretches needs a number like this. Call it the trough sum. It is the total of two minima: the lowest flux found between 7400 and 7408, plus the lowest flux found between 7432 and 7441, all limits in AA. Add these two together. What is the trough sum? 4.63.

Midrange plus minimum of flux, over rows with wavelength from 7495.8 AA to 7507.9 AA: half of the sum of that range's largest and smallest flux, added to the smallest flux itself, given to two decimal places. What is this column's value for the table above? 4.93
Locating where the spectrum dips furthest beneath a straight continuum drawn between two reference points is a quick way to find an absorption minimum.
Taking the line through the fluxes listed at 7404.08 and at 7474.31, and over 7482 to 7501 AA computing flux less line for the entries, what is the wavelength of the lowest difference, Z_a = 7491.54 AA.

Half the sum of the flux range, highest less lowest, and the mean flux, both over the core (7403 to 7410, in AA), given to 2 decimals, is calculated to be 1.37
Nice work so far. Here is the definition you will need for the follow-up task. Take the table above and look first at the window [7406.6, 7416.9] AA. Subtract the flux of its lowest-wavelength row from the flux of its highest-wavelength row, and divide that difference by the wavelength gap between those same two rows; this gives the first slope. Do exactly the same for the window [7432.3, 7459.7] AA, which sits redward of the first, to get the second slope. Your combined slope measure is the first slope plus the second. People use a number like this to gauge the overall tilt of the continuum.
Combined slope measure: 0.041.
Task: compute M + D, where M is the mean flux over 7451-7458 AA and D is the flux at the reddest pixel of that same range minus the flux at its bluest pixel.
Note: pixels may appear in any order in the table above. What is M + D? 2.8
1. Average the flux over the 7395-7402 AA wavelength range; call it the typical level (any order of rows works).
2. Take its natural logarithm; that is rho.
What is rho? 0.81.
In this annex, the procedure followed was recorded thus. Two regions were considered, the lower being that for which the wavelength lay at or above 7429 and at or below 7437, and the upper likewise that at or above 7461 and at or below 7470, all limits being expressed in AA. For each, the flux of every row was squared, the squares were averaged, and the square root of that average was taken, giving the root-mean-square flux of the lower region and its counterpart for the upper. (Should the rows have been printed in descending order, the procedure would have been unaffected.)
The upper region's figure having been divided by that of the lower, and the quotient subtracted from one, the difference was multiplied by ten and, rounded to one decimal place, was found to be -1.0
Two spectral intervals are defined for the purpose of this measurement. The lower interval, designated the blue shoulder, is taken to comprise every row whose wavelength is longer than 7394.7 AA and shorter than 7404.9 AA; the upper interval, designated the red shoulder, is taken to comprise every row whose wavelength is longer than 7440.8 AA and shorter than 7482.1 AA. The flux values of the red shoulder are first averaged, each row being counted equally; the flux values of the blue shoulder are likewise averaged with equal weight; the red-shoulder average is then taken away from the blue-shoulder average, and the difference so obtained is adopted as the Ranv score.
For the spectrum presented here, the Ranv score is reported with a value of -0.27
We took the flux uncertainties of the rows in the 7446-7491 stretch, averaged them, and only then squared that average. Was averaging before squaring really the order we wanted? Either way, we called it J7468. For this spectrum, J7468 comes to 0.047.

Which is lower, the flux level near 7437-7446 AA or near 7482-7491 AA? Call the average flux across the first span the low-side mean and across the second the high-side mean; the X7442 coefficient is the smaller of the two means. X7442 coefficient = 2.41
